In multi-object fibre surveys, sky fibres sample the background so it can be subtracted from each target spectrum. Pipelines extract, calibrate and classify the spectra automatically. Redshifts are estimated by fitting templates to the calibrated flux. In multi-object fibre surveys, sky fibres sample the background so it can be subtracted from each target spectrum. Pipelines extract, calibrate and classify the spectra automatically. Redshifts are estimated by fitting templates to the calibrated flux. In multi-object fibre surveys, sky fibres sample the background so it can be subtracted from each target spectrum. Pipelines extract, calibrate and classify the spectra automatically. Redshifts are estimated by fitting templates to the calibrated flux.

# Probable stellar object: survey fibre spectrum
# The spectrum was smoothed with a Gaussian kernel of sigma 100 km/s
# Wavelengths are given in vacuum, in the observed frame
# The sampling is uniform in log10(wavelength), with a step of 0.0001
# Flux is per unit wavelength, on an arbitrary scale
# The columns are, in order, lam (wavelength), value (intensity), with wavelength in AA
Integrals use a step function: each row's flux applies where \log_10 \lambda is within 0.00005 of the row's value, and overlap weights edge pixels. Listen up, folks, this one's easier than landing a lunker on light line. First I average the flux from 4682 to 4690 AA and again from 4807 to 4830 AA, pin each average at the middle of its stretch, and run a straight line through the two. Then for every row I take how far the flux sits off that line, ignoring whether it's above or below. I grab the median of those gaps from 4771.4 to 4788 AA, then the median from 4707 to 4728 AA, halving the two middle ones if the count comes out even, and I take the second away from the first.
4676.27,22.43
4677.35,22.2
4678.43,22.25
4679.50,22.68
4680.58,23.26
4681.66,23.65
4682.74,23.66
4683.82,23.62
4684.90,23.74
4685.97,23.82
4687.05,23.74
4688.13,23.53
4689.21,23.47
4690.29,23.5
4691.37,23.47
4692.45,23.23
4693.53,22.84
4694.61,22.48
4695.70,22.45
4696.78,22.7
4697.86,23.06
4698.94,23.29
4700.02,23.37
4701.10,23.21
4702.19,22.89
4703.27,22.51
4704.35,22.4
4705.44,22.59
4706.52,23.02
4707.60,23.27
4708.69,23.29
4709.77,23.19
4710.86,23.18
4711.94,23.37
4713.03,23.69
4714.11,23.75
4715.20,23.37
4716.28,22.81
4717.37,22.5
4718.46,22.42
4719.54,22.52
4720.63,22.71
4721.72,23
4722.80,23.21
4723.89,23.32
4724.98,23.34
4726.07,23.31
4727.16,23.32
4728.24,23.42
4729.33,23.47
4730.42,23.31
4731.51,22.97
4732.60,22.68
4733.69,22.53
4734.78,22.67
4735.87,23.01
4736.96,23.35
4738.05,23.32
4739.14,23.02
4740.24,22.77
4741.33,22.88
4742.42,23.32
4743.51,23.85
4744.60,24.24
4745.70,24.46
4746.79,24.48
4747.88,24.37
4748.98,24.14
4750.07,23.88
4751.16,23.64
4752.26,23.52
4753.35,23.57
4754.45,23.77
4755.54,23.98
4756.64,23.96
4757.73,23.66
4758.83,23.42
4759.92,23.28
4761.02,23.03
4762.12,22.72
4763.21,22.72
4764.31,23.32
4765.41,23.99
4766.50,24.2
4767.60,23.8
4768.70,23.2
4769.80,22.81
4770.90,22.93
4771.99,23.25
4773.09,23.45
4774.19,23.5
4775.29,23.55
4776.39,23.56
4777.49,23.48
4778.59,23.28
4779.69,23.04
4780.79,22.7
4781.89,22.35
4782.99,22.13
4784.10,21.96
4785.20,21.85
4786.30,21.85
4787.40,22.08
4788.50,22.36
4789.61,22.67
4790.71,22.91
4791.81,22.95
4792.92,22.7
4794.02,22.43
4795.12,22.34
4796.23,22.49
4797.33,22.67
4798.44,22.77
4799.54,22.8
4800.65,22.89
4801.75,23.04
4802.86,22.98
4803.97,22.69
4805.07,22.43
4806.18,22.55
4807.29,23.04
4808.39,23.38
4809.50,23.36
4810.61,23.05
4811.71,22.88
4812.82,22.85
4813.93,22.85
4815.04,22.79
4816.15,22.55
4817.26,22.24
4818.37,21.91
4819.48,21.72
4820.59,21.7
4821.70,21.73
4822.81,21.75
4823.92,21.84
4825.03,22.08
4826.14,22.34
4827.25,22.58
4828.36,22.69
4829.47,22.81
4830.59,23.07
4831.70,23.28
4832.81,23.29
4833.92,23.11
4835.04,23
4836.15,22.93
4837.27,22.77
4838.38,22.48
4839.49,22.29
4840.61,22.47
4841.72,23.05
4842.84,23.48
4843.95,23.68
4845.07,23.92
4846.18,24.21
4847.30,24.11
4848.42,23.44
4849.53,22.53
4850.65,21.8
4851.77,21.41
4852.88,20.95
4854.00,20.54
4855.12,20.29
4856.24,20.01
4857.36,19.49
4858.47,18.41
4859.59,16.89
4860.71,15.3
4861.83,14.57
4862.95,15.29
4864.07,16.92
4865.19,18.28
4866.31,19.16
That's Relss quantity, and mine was 0.38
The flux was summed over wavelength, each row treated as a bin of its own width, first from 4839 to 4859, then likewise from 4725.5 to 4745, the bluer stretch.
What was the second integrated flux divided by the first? 1.03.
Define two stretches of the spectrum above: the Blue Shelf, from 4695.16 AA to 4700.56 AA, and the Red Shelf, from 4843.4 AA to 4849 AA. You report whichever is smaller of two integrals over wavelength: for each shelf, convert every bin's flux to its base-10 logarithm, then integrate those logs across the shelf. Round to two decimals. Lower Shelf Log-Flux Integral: 7.36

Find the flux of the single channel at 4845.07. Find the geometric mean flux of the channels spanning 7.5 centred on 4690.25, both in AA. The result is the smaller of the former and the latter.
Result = 23.4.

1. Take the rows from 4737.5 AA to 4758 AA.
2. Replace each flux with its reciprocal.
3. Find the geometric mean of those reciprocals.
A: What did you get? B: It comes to 0.0422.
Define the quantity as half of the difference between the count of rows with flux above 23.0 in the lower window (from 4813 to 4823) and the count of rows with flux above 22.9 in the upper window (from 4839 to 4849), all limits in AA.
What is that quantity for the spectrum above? -3.50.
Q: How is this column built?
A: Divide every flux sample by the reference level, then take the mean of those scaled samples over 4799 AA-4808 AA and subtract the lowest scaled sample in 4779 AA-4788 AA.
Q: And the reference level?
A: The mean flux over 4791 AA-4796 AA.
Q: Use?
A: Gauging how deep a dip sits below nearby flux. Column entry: 0.04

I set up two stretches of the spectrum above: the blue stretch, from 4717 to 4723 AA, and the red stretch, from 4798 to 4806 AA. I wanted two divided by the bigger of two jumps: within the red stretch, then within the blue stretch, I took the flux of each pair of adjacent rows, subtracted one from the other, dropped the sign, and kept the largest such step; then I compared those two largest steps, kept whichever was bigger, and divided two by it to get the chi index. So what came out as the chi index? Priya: 6.9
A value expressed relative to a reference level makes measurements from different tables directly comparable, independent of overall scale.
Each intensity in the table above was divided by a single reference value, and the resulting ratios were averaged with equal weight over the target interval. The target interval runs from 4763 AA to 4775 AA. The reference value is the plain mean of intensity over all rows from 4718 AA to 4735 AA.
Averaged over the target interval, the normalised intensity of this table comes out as 1.02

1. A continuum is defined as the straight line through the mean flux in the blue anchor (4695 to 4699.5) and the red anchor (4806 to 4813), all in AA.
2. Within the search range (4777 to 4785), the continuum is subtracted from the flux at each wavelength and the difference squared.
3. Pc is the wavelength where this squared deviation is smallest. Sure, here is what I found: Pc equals 4779.69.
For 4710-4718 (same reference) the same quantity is 4716.28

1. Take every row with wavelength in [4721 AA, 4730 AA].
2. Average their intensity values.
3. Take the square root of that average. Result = 4.83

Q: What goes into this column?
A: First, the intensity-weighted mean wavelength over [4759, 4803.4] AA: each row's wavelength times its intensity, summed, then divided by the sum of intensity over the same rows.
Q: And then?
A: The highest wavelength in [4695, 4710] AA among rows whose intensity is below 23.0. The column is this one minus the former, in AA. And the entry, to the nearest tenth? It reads -75.8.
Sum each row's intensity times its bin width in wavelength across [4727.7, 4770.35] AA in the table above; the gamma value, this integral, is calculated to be 1000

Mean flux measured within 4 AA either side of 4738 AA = 23.0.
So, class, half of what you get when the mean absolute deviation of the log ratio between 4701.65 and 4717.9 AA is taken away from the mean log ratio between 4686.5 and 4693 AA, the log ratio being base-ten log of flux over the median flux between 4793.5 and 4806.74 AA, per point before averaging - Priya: 0.0043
